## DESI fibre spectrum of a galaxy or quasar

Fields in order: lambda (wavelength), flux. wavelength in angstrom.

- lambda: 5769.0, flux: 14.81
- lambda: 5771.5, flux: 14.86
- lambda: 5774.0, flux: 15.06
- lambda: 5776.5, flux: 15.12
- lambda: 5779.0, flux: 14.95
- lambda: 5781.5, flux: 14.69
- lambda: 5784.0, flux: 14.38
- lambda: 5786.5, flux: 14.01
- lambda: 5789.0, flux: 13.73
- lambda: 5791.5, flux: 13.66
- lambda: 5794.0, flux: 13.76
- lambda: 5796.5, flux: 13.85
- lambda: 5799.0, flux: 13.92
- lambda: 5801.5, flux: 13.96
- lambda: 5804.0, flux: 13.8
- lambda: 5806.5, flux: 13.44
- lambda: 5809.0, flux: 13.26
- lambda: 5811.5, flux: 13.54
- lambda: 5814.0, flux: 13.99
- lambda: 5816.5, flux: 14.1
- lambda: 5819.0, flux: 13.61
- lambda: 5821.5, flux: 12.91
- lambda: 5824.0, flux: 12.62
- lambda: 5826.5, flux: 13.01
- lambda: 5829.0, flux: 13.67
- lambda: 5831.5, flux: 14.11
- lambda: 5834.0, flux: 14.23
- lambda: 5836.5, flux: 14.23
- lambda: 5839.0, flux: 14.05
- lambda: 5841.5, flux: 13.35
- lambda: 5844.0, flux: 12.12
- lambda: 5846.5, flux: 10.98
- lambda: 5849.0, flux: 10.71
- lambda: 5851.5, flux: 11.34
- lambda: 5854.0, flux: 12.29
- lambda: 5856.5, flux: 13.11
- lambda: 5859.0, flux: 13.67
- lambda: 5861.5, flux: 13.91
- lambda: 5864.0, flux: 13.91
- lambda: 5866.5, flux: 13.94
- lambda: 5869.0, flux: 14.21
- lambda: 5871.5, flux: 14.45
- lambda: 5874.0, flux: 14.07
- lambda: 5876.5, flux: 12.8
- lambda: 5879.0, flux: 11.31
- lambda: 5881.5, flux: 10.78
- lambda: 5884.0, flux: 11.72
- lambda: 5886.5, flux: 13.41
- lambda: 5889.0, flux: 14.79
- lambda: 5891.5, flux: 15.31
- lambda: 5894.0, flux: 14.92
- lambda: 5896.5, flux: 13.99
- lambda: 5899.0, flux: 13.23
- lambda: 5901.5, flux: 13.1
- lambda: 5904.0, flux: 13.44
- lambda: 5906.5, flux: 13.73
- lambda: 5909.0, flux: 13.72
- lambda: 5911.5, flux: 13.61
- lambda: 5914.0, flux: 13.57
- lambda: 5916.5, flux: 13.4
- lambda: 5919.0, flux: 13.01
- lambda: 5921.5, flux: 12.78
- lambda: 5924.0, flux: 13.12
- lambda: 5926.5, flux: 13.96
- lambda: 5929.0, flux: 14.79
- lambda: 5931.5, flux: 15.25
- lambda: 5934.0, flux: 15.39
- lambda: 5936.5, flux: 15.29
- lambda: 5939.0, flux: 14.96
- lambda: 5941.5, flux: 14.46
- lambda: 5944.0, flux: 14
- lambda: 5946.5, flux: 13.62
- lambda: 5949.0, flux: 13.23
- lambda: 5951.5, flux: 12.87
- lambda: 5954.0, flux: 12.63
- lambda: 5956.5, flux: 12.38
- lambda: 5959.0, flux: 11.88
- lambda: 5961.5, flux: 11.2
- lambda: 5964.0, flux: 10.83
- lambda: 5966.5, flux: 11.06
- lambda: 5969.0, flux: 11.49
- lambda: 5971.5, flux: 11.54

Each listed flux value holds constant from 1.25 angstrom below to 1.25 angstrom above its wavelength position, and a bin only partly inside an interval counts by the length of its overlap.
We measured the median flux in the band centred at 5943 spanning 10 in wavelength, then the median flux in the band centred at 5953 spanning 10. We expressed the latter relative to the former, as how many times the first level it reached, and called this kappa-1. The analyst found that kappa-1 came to 0.90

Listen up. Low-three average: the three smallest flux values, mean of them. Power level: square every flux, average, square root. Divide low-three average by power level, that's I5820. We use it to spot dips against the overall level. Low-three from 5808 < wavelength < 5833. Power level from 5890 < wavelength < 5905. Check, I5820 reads 0.92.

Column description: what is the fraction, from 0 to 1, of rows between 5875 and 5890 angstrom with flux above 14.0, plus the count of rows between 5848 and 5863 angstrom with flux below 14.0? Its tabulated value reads 6.2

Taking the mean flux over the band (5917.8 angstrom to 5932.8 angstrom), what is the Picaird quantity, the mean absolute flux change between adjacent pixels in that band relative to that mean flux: 0.039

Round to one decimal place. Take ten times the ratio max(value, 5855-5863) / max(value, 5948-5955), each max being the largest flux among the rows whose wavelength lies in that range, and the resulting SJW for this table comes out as 10.5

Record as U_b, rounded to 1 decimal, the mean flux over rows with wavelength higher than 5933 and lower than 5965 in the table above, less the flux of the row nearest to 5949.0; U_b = 0.1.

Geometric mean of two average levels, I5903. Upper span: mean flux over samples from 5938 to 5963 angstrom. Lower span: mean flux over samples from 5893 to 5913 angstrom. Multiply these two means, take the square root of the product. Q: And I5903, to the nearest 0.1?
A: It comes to 13.4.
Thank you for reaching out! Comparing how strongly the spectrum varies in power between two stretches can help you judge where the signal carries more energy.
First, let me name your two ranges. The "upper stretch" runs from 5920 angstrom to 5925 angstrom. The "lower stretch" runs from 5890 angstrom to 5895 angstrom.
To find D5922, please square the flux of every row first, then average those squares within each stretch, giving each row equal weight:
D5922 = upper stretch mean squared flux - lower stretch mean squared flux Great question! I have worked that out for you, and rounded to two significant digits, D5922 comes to -61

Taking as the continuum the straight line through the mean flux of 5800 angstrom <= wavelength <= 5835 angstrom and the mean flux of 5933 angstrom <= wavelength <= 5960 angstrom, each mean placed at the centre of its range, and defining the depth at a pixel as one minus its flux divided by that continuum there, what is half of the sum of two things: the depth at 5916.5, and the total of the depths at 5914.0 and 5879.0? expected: 0.10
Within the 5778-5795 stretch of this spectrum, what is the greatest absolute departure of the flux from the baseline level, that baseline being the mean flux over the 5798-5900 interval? 1.6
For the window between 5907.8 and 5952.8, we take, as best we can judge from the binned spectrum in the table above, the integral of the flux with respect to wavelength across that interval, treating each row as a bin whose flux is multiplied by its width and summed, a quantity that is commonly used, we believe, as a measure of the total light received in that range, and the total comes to 628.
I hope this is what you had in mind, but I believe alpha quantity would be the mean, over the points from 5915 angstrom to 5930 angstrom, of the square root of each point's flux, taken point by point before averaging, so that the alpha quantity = 3.67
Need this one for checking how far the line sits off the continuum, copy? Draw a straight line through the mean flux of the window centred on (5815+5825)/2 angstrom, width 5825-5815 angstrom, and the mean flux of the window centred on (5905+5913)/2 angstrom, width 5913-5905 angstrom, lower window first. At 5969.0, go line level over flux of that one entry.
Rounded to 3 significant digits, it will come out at 1.21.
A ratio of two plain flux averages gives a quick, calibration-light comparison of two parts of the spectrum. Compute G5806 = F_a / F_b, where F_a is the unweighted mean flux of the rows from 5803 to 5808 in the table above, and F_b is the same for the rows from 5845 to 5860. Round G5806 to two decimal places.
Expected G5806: 1.13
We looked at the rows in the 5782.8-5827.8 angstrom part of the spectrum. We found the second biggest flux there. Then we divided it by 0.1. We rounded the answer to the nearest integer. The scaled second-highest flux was 141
